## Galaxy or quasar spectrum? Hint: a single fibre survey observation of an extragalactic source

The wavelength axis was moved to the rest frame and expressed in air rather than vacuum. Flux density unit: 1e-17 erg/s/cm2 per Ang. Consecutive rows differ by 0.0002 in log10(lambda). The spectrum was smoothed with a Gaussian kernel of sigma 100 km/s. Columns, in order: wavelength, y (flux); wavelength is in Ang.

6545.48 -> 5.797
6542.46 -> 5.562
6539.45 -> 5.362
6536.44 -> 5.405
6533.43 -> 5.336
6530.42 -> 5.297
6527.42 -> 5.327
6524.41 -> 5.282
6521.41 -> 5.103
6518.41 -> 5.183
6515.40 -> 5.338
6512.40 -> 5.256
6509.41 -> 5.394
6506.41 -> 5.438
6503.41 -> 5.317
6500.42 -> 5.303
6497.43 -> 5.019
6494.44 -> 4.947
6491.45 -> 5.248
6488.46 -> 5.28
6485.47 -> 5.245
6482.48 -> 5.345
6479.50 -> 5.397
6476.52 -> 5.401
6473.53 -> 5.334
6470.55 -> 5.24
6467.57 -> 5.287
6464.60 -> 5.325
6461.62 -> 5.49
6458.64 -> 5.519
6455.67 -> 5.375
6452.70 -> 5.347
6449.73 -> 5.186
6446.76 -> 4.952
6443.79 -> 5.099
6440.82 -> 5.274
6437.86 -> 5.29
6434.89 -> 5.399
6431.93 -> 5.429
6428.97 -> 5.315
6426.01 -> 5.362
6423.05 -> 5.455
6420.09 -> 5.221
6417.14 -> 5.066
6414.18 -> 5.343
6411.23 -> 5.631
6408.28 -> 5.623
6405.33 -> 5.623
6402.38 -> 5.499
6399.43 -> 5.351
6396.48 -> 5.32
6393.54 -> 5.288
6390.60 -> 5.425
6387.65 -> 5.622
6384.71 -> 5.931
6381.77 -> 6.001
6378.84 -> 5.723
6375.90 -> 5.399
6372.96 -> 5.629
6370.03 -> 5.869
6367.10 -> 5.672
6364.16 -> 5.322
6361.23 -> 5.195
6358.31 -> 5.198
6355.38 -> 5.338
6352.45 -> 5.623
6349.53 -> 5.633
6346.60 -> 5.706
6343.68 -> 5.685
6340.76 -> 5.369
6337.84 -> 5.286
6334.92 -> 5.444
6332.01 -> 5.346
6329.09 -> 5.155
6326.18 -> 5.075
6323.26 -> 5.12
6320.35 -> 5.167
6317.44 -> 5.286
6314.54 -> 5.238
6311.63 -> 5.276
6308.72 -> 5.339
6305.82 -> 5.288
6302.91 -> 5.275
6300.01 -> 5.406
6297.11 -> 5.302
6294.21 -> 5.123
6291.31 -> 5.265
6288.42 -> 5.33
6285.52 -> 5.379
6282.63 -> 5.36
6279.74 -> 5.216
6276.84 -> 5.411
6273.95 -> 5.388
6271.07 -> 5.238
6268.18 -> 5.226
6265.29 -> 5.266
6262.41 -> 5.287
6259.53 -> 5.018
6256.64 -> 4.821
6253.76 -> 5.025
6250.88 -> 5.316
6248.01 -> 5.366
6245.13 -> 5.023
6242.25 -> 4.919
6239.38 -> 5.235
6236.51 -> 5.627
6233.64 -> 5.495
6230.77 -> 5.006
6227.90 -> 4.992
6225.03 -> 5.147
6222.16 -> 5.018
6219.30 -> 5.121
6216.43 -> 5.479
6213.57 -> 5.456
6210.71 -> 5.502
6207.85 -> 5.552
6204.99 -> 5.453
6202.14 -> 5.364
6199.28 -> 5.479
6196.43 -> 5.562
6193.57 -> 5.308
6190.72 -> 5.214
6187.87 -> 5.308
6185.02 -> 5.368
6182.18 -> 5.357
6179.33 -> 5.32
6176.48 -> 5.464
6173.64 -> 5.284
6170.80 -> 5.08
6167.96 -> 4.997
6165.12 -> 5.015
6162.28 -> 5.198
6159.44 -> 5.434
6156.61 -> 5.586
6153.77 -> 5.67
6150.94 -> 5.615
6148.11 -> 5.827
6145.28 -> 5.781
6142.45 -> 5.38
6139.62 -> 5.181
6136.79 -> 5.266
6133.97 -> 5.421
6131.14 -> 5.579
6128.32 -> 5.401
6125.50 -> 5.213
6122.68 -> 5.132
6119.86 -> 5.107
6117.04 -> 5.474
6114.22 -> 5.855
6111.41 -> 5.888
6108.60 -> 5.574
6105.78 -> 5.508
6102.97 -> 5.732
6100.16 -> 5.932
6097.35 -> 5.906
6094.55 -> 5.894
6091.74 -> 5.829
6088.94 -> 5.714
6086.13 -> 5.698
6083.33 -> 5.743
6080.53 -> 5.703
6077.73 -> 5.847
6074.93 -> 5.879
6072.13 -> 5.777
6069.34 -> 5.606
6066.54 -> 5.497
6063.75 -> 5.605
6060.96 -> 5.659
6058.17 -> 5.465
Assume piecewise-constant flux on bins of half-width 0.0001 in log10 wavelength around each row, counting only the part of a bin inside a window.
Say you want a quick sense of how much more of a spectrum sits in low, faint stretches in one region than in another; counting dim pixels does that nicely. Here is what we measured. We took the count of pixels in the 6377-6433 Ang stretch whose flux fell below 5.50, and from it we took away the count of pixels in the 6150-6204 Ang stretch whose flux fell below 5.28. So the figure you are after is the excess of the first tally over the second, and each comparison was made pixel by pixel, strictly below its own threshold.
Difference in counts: 7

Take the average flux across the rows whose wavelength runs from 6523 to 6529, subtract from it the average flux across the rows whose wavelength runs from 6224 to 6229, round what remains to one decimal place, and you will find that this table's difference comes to 0.2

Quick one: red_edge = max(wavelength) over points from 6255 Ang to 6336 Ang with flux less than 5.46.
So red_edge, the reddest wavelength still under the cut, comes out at 6334.92 Ang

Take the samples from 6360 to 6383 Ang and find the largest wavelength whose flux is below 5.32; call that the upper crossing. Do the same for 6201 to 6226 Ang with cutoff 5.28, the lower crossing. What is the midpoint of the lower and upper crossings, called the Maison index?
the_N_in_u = 6293.1 Ang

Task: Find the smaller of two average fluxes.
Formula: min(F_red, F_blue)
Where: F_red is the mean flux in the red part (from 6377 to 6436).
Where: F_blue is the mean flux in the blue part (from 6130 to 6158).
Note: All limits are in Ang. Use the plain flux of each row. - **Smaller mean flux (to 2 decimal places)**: 5.48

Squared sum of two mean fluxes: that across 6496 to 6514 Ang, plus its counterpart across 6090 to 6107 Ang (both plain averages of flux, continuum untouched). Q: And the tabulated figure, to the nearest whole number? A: 123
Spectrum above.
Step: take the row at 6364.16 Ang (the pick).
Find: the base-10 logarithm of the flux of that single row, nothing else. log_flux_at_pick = 0.726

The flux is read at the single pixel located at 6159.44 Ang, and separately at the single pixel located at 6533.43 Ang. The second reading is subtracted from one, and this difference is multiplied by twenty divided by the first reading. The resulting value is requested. -16.0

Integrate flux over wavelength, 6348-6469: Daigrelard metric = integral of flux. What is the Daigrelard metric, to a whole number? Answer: 657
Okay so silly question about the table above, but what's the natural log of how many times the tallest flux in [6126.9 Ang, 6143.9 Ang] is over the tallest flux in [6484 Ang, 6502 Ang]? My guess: 0.051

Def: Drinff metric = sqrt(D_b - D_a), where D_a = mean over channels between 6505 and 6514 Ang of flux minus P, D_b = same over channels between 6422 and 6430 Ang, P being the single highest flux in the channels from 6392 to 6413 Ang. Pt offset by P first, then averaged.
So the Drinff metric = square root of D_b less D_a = 0.12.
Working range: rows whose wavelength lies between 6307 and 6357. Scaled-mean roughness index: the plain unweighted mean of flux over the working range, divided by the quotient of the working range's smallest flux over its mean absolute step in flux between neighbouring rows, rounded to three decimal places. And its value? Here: 0.111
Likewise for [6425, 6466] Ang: 0.115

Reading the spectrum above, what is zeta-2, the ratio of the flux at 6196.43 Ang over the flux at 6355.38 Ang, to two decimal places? 1.04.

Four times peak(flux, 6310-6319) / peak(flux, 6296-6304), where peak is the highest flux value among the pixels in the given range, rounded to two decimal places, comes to 3.91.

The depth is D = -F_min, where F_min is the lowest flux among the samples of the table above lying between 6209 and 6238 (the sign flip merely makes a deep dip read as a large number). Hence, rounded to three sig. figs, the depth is -4.99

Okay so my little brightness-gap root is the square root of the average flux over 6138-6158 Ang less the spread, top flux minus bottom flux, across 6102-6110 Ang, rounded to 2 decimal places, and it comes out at 2.31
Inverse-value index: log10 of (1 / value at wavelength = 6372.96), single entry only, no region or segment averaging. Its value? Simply -0.750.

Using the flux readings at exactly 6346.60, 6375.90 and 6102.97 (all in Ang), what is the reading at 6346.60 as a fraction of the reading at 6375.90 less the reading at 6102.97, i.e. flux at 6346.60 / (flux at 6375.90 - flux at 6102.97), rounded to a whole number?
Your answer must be -17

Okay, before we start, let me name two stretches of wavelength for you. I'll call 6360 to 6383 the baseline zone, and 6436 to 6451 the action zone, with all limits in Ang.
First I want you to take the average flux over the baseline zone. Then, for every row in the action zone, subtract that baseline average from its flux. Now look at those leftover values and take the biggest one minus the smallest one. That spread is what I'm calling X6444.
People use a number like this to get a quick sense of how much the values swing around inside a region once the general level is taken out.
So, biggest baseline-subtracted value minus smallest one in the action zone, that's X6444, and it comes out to 0.34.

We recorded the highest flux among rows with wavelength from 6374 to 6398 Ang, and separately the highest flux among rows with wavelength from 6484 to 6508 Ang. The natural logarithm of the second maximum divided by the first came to -0.10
